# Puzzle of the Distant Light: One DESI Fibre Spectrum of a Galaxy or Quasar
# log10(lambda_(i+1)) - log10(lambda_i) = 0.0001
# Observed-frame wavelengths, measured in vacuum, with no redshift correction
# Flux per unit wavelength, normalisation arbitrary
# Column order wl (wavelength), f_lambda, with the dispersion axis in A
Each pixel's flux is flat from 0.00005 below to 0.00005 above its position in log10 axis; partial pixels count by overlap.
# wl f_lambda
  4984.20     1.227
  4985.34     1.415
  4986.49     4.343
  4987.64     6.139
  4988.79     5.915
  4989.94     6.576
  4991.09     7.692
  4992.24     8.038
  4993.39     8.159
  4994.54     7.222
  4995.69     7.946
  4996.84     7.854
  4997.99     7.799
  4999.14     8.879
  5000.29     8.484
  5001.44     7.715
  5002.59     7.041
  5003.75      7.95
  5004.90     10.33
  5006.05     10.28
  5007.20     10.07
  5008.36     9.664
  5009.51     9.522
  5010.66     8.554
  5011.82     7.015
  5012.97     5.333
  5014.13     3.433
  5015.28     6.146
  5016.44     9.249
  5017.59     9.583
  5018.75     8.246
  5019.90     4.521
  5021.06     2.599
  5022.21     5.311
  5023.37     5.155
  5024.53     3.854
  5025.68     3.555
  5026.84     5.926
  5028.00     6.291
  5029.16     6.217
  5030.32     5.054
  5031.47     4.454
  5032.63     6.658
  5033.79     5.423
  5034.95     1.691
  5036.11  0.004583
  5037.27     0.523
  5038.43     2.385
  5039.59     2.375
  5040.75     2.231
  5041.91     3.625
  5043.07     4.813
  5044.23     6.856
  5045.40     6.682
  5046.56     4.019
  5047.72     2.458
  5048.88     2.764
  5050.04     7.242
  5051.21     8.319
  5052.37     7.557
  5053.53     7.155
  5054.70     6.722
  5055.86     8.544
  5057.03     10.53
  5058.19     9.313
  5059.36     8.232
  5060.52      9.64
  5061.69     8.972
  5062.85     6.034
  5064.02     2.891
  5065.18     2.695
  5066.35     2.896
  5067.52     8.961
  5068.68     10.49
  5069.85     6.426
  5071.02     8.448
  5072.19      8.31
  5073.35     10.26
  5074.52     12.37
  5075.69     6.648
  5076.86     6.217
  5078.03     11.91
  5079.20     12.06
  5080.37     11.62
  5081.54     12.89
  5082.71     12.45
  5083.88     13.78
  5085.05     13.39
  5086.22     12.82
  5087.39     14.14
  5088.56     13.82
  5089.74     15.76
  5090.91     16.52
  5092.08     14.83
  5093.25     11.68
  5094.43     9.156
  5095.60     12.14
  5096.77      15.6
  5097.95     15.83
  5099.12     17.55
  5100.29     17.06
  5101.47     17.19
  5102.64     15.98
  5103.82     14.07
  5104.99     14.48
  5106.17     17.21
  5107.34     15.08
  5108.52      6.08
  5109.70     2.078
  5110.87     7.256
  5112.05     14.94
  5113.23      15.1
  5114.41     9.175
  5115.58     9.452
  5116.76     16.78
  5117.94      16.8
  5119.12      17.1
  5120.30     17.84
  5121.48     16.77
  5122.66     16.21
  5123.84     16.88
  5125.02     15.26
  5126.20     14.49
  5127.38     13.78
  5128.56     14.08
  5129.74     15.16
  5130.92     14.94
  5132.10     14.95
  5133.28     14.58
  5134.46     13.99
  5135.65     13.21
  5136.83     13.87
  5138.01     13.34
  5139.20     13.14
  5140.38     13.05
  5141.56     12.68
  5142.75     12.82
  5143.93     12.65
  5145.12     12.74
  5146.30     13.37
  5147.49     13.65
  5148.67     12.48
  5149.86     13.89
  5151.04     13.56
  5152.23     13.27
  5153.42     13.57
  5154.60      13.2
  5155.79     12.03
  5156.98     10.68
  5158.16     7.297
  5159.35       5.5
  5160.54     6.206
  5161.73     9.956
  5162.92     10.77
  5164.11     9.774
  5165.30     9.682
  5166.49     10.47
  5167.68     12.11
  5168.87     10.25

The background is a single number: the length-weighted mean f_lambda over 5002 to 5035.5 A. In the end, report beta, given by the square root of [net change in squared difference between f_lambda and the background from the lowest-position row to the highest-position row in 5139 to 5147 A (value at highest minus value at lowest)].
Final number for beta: 1.8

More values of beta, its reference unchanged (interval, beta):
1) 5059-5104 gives 7.4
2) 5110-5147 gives 6.8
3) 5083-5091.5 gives 6.9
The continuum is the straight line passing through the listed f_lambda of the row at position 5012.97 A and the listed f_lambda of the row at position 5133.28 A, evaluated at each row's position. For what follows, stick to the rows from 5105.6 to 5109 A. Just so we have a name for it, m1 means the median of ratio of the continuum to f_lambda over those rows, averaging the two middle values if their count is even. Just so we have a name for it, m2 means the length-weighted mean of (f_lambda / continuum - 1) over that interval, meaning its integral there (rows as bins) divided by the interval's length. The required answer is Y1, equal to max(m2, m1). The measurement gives 0.8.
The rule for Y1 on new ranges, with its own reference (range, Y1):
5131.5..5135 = 1.0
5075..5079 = 1.5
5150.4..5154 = 1.2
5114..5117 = 1.4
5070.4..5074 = 1.2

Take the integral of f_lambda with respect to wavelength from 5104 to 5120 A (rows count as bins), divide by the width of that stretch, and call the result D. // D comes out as 13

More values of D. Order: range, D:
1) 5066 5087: 10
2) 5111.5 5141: 15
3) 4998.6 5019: 8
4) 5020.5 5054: 5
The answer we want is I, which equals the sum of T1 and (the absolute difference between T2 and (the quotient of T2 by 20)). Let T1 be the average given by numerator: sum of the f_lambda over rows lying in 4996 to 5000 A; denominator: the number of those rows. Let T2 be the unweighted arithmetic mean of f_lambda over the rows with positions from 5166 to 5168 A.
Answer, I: 19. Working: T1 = 8.2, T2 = 11.3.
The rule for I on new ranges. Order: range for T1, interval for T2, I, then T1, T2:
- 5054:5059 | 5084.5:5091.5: 22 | 8.8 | 14.4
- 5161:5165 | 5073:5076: 19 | 10.2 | 9.8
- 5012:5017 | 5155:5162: 14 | 6.0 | 8.6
